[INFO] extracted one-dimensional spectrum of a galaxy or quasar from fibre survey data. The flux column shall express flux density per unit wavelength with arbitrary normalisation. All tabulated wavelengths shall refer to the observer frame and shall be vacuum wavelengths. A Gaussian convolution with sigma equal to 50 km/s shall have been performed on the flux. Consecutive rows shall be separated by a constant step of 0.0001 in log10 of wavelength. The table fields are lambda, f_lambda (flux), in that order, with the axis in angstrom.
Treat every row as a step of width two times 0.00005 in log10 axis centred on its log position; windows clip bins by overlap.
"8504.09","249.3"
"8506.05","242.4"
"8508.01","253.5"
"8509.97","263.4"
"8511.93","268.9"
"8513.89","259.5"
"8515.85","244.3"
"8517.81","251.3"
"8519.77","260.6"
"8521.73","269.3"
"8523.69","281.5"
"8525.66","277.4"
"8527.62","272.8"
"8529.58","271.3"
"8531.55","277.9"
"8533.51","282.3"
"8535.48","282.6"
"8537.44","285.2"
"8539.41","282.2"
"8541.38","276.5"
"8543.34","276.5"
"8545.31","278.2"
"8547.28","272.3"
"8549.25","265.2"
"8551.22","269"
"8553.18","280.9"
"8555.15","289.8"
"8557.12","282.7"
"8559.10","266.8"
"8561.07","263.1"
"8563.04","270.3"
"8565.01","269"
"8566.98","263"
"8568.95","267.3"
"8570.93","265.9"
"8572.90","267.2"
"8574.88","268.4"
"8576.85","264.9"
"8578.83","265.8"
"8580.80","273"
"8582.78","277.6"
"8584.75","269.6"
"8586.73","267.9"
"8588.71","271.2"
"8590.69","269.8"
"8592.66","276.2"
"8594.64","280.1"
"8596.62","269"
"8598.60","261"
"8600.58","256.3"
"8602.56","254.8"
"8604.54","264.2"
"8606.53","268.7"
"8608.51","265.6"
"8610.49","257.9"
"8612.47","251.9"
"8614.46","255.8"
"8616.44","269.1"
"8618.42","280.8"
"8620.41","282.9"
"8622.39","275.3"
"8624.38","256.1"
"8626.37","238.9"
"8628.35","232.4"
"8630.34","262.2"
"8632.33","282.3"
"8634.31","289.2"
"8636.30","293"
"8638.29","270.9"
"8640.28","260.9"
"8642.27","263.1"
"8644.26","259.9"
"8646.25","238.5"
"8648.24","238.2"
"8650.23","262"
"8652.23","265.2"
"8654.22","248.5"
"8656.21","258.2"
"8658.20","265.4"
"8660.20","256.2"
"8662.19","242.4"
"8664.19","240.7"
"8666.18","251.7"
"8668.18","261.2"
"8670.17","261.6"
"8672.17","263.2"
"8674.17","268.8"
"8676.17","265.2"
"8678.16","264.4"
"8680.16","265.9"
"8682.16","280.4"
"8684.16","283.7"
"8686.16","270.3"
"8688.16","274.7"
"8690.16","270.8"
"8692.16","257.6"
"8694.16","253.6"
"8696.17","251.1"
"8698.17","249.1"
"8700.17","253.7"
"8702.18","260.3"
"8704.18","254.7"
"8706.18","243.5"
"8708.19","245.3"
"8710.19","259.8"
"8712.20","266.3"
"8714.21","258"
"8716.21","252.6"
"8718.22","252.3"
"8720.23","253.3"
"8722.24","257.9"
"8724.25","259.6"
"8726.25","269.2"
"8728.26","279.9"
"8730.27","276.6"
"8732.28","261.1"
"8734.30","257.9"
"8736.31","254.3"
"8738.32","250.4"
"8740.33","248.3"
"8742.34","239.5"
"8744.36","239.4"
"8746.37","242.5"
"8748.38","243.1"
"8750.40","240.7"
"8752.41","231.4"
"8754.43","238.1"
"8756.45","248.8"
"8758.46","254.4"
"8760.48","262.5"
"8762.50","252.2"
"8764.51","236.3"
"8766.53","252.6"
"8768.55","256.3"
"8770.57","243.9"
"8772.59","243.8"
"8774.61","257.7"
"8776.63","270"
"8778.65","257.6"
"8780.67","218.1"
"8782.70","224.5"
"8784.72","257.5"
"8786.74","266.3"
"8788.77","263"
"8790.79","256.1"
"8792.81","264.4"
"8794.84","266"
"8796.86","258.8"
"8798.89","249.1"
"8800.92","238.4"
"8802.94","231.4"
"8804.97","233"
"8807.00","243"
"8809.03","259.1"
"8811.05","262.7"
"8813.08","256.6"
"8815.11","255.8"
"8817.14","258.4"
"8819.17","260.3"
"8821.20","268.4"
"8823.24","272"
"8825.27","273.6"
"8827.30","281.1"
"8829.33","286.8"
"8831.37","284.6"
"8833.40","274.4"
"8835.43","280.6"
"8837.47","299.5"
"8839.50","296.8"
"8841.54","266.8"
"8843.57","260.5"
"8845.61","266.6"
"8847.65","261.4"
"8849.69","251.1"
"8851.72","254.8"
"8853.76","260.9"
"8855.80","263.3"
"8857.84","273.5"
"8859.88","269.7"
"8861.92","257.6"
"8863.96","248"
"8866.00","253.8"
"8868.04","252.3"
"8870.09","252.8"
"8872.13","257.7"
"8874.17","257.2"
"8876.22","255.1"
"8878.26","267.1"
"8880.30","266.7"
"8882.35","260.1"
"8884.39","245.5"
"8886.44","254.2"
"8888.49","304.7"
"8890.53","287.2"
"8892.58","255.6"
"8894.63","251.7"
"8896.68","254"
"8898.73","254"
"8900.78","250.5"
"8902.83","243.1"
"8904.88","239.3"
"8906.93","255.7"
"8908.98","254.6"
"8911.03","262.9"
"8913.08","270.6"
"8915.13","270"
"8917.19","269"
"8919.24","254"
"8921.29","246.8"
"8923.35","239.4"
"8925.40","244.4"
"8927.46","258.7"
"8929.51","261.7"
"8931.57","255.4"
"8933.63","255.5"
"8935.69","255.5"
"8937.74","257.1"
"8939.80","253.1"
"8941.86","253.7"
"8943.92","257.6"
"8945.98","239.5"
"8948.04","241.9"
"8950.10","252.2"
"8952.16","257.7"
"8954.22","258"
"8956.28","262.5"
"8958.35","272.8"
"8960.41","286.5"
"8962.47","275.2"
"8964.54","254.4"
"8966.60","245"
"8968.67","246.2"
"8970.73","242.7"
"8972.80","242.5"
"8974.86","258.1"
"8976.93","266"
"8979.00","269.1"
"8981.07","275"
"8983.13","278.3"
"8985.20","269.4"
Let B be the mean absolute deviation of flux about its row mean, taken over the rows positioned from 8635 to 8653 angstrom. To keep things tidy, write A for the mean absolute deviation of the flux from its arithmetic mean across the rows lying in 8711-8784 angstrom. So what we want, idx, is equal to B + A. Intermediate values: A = 10.1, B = 11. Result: 21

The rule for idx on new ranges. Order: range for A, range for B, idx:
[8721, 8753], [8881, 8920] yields 22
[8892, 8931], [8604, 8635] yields 19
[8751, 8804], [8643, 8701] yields 20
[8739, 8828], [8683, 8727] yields 19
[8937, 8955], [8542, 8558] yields 11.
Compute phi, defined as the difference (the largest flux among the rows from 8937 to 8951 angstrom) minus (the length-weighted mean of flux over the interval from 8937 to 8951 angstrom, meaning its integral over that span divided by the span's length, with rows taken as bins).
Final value 7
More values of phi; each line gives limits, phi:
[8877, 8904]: 44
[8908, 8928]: 14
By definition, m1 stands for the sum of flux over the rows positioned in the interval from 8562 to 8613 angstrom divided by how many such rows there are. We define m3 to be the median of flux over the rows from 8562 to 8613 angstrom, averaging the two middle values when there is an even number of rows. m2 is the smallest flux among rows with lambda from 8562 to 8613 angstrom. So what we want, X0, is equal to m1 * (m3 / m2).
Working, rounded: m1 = 267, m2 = 251.9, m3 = 268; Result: 283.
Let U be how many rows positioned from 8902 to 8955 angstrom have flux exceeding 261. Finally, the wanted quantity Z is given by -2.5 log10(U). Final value -1.7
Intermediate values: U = 5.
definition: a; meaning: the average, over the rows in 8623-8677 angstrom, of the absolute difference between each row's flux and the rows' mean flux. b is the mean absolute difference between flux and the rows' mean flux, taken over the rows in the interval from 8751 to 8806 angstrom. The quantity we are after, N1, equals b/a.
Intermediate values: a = 11.0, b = 11.5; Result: 1.0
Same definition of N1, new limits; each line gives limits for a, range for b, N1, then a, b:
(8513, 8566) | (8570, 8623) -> 0.7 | 8.2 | 6.1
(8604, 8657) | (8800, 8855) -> 1.1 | 11.5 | 13.2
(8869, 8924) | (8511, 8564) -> 0.8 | 9.8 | 8.2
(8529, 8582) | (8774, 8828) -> 1.7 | 6.6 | 11.3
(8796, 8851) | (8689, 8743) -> 0.5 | 13.5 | 7.0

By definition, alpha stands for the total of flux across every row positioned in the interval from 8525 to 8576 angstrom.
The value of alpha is 7124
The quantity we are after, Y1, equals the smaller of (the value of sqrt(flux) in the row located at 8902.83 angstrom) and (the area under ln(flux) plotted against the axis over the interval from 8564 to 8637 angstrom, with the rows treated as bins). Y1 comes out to 15.6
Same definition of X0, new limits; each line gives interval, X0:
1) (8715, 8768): 275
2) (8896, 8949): 270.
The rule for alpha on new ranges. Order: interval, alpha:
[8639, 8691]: 6781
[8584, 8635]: 6909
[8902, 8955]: 6607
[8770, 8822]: 6564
